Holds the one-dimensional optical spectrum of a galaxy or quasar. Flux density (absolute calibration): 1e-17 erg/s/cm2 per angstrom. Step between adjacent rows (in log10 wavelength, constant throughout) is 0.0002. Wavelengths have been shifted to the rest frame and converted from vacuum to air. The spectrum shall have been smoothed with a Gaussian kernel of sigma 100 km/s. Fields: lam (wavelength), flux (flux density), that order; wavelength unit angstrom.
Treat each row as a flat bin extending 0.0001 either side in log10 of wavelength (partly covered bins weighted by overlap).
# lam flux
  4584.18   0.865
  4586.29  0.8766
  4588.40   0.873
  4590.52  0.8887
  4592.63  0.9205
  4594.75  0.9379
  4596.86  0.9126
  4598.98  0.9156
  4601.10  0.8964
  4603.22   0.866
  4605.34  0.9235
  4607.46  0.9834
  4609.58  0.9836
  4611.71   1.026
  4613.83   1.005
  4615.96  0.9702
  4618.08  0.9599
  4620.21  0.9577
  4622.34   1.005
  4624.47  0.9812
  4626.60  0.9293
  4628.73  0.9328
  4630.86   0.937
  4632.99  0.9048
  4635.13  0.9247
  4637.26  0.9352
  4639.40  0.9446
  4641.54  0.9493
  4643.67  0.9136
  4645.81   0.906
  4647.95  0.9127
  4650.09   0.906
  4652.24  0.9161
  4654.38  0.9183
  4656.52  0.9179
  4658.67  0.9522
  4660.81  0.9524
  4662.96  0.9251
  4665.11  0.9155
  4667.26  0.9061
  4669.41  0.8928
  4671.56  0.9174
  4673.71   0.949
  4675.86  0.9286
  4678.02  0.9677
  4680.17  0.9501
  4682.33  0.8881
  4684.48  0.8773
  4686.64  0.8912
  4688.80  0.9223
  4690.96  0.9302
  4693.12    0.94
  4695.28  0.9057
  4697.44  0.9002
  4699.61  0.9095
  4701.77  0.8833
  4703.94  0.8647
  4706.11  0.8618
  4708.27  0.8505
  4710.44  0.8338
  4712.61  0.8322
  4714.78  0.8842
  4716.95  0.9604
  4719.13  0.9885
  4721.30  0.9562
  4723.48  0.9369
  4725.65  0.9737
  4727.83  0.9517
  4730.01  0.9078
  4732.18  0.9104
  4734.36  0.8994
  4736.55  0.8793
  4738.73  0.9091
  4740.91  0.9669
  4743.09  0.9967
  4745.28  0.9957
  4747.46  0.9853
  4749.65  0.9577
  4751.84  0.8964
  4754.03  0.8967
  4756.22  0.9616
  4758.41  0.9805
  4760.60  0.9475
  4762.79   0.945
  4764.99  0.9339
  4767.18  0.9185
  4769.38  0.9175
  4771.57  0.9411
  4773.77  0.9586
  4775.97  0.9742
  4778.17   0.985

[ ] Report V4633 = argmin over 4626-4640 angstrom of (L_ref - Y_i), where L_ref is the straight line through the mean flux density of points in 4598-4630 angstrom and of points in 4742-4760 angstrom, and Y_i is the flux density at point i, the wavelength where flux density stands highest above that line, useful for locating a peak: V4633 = 4639.40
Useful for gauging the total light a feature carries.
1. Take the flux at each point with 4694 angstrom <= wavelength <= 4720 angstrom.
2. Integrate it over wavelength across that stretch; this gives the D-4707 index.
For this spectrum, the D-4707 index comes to 23.1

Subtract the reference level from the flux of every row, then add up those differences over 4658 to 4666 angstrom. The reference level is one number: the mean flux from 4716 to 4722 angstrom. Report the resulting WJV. -0.13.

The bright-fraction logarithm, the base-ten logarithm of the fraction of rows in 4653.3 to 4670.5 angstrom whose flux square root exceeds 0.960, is -0.43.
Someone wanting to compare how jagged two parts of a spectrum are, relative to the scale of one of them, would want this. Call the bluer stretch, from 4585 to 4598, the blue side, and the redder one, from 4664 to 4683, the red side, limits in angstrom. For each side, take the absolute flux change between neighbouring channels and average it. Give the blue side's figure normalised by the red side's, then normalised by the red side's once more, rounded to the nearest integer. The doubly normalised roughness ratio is 25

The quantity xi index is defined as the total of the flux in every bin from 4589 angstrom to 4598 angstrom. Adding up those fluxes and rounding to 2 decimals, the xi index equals 3.66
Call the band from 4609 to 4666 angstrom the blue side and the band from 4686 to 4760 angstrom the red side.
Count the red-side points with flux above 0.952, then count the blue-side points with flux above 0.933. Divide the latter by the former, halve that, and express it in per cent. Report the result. 64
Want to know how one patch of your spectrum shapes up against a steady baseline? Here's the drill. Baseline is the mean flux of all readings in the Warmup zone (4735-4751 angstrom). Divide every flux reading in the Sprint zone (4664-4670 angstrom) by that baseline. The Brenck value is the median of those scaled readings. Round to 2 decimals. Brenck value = 0.95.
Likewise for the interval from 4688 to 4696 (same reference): 0.97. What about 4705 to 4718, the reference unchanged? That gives 0.90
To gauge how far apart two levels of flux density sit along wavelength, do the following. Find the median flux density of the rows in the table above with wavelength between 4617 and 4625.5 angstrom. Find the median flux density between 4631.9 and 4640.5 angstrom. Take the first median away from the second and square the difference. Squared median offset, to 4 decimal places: 0.0016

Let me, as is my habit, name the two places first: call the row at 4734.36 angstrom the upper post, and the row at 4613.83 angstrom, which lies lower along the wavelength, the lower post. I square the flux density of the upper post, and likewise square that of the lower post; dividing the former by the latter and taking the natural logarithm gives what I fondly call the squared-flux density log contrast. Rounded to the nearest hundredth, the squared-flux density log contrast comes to -0.22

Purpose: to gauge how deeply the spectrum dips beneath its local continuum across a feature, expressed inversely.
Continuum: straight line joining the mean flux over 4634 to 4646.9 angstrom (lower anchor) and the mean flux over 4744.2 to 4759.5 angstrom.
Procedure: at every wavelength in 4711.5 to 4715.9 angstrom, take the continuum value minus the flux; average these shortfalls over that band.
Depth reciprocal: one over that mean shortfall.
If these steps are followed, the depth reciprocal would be 12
